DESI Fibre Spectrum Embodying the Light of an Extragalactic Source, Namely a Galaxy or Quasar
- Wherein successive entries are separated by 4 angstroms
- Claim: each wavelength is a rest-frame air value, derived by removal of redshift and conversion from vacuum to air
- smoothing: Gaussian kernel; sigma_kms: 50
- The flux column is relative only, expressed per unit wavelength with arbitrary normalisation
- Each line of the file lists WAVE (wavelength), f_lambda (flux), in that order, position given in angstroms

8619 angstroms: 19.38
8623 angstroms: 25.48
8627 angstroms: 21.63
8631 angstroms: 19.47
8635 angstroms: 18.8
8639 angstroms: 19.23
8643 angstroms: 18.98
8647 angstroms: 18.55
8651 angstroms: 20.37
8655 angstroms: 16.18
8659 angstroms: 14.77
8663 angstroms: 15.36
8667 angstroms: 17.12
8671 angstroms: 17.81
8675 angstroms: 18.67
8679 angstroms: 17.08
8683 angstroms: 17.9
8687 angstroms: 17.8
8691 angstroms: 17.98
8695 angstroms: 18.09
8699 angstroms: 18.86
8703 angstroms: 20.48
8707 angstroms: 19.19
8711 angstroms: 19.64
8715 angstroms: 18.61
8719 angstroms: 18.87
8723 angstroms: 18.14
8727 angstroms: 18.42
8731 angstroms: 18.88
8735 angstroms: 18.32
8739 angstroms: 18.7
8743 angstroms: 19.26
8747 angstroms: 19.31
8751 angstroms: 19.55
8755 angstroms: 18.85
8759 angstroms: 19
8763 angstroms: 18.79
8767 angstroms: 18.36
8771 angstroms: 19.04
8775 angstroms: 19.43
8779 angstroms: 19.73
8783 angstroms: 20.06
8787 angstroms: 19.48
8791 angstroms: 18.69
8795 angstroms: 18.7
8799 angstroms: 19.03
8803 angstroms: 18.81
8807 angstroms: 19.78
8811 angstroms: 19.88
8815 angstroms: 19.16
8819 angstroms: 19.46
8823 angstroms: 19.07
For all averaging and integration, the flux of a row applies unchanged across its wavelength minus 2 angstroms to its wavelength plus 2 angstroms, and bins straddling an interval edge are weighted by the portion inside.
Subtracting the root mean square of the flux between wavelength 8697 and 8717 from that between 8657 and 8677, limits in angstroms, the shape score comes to -2.6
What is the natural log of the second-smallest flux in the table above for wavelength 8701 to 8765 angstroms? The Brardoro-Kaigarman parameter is 2.91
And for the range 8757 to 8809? 2.93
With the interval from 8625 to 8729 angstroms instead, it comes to 2.73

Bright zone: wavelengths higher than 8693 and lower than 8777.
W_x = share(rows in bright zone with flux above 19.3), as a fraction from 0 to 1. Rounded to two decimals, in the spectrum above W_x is 0.24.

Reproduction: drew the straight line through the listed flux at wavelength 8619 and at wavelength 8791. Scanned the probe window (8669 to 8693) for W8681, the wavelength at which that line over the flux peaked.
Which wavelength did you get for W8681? 8679 angstroms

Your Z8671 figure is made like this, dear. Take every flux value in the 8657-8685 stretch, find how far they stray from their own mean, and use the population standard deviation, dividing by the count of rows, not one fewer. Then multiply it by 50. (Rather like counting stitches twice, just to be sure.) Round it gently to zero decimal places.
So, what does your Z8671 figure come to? 65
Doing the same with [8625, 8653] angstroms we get 50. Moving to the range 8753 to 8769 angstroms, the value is 12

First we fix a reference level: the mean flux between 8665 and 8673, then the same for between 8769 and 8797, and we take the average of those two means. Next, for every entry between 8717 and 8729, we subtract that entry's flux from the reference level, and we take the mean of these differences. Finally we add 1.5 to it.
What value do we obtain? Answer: 1.4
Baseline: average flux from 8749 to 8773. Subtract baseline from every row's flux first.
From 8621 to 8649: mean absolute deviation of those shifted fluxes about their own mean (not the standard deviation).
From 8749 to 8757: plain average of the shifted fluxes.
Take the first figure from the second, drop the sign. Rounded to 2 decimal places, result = 1.59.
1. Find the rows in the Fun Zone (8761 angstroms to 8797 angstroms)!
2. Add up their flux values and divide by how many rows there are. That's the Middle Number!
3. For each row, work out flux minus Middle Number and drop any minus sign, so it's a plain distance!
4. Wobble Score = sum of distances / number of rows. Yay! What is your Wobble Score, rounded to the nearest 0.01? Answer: 0.47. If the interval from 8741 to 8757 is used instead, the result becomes 0.20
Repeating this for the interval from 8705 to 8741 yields 0.35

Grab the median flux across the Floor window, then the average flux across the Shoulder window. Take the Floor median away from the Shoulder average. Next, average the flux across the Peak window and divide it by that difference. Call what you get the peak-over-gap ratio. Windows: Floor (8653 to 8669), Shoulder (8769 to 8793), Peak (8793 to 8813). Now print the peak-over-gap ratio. 5.3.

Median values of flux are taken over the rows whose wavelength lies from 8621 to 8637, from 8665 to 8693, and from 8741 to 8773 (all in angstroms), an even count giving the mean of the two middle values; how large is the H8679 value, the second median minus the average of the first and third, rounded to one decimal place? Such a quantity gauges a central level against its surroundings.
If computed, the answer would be -2.0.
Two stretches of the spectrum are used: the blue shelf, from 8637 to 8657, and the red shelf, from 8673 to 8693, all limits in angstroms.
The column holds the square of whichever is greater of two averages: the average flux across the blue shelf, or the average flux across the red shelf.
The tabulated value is 348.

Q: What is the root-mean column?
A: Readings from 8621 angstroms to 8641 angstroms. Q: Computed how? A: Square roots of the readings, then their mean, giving 4.57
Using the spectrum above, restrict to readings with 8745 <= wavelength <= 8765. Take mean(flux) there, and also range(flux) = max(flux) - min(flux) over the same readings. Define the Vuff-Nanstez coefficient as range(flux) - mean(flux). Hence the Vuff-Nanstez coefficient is -18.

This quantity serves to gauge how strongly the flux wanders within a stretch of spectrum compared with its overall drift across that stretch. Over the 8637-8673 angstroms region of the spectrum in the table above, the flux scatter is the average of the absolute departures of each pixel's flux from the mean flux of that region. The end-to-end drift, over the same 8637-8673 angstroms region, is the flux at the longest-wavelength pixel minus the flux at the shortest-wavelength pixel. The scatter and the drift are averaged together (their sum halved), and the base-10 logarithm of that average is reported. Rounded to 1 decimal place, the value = -1.2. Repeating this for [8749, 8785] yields -0.3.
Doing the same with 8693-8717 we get -0.2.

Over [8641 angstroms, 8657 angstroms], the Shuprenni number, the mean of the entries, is 18.5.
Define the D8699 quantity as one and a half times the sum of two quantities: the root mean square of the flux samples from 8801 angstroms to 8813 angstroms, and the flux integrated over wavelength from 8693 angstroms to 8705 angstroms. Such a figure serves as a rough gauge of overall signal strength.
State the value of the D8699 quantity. 374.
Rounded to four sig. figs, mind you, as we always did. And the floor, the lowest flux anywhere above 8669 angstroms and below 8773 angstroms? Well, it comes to 17.08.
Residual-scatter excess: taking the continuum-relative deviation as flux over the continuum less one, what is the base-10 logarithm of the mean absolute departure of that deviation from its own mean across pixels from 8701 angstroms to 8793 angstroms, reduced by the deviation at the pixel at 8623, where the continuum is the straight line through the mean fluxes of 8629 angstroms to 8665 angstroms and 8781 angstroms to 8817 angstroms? -2.05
